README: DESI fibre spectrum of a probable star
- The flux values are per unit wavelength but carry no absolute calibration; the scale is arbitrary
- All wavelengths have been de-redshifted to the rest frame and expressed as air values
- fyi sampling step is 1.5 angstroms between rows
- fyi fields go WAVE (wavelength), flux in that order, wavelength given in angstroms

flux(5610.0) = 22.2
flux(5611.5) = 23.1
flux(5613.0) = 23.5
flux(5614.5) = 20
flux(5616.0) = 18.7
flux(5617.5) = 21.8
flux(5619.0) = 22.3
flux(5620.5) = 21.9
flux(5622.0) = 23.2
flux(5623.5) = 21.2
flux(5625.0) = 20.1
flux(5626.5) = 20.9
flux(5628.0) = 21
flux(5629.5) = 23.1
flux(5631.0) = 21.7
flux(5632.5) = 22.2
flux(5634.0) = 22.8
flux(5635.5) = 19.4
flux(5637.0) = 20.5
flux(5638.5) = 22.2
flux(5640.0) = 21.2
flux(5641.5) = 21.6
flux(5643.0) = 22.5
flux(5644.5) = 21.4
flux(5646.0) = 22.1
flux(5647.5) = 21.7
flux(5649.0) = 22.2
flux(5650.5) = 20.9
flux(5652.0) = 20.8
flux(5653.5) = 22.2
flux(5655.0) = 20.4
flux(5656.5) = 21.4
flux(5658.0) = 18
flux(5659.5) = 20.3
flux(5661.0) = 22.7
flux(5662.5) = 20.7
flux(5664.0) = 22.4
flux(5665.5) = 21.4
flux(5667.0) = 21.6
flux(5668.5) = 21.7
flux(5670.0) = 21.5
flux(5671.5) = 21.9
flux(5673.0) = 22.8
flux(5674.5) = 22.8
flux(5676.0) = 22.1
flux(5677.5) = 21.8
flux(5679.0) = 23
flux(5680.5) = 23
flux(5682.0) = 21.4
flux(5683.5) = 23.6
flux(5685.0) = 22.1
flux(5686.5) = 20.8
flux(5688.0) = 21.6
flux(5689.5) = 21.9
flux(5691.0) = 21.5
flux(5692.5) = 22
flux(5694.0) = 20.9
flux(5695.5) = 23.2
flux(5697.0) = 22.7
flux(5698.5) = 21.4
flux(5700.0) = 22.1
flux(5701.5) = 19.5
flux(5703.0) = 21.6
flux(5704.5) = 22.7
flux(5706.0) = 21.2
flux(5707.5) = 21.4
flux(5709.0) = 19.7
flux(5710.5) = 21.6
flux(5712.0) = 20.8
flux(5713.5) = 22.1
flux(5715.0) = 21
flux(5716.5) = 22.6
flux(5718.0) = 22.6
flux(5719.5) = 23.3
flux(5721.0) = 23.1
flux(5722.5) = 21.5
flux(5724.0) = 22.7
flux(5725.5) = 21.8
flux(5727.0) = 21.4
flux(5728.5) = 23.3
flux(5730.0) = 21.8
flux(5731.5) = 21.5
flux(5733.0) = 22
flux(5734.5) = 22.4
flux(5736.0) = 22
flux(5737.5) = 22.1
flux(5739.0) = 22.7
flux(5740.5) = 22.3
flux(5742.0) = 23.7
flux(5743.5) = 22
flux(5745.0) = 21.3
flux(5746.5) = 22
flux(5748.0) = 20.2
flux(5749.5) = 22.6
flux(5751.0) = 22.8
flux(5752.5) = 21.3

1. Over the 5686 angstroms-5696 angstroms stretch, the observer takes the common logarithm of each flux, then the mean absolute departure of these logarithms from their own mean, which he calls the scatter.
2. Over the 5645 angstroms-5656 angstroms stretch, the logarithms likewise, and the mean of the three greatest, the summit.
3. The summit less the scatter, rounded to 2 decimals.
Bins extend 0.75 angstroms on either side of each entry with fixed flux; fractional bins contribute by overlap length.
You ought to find 1.33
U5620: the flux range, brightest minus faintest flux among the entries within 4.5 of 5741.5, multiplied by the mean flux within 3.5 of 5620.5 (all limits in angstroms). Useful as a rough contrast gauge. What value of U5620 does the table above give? 53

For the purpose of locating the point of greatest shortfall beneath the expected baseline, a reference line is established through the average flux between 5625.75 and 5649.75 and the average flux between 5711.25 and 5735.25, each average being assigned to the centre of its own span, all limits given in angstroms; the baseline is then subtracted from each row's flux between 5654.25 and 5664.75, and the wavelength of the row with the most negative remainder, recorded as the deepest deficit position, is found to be 5658.0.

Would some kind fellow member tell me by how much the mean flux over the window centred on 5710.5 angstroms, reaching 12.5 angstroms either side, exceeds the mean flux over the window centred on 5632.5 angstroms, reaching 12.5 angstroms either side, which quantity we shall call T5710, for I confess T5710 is 0.1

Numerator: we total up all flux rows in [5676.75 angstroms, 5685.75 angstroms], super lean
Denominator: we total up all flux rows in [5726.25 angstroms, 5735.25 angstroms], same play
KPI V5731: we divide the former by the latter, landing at 1.02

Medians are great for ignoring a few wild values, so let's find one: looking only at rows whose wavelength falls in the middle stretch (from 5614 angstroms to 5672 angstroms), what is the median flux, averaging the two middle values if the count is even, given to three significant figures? 21.6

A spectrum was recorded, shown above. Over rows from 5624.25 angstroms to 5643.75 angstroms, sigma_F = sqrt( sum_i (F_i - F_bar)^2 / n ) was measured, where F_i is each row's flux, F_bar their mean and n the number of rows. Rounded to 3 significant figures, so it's 1.05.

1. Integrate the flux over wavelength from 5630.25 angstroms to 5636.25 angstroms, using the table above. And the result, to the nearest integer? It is 129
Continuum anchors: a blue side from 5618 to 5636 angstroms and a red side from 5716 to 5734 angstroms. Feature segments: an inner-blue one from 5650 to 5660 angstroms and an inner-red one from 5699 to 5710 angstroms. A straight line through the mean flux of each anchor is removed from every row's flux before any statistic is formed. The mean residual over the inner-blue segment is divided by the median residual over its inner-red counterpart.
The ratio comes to 1.6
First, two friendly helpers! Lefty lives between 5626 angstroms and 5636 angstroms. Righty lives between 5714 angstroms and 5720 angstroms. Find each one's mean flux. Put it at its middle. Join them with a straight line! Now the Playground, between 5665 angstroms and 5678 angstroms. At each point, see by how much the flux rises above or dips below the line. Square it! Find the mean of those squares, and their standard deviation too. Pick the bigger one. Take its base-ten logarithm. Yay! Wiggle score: -0.6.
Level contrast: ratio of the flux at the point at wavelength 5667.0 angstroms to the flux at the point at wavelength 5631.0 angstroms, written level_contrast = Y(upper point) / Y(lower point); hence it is 0.995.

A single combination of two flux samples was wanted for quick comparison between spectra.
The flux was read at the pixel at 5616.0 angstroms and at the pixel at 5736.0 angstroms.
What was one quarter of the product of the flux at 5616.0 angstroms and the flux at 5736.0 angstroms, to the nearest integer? 103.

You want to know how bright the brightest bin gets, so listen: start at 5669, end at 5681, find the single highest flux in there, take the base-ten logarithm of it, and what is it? 1.36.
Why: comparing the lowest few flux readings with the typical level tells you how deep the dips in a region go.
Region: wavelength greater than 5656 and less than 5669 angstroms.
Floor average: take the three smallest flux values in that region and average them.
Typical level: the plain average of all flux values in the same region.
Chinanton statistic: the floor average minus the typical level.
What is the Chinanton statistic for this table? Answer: -1.5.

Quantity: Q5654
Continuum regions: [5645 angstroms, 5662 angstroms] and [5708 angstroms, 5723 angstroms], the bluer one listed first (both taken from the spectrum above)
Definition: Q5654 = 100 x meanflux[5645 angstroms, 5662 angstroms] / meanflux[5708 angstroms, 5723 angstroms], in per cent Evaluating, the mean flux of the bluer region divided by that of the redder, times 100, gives 96.9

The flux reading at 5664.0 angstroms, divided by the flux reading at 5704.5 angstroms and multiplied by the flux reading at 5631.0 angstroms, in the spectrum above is 21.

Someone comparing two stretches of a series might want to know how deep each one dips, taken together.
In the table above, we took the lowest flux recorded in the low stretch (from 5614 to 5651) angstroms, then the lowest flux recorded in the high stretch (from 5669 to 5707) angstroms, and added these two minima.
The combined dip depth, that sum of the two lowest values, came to 38.2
